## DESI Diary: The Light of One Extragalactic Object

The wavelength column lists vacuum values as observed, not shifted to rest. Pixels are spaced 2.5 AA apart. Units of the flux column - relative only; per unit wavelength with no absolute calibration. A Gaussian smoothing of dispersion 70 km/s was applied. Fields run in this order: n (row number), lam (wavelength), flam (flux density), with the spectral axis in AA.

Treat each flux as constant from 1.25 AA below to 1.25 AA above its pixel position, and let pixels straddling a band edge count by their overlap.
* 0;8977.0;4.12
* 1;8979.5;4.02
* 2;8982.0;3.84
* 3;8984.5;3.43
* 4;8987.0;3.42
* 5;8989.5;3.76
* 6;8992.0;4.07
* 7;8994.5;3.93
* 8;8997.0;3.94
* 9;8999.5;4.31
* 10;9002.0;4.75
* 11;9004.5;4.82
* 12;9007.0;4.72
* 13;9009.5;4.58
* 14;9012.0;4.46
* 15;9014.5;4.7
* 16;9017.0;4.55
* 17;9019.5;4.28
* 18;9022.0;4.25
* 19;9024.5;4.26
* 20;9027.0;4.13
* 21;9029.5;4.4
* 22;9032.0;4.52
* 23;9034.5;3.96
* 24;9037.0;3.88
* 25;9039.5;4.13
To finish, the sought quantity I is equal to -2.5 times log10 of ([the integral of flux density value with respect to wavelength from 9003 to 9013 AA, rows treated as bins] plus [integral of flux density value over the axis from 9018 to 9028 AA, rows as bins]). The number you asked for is -4.87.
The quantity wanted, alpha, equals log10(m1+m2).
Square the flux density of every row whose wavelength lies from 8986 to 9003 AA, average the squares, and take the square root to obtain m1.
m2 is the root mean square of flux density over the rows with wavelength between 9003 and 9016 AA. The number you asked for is 0.940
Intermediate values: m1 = 4.04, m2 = 4.66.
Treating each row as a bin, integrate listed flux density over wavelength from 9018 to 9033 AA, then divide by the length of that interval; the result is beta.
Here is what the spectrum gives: 4.31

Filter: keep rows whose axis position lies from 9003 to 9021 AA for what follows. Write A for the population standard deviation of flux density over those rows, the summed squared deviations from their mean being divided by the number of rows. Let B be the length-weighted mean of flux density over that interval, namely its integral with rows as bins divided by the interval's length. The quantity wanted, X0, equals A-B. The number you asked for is -4.4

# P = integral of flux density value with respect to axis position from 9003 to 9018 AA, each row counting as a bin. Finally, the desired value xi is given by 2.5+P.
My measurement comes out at 72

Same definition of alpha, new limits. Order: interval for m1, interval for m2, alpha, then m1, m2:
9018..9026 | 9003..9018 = 0.950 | 4.26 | 4.64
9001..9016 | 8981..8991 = 0.919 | 4.67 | 3.62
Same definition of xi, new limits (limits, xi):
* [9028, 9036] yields 37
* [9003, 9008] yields 26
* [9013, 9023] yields 47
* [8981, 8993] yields 47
